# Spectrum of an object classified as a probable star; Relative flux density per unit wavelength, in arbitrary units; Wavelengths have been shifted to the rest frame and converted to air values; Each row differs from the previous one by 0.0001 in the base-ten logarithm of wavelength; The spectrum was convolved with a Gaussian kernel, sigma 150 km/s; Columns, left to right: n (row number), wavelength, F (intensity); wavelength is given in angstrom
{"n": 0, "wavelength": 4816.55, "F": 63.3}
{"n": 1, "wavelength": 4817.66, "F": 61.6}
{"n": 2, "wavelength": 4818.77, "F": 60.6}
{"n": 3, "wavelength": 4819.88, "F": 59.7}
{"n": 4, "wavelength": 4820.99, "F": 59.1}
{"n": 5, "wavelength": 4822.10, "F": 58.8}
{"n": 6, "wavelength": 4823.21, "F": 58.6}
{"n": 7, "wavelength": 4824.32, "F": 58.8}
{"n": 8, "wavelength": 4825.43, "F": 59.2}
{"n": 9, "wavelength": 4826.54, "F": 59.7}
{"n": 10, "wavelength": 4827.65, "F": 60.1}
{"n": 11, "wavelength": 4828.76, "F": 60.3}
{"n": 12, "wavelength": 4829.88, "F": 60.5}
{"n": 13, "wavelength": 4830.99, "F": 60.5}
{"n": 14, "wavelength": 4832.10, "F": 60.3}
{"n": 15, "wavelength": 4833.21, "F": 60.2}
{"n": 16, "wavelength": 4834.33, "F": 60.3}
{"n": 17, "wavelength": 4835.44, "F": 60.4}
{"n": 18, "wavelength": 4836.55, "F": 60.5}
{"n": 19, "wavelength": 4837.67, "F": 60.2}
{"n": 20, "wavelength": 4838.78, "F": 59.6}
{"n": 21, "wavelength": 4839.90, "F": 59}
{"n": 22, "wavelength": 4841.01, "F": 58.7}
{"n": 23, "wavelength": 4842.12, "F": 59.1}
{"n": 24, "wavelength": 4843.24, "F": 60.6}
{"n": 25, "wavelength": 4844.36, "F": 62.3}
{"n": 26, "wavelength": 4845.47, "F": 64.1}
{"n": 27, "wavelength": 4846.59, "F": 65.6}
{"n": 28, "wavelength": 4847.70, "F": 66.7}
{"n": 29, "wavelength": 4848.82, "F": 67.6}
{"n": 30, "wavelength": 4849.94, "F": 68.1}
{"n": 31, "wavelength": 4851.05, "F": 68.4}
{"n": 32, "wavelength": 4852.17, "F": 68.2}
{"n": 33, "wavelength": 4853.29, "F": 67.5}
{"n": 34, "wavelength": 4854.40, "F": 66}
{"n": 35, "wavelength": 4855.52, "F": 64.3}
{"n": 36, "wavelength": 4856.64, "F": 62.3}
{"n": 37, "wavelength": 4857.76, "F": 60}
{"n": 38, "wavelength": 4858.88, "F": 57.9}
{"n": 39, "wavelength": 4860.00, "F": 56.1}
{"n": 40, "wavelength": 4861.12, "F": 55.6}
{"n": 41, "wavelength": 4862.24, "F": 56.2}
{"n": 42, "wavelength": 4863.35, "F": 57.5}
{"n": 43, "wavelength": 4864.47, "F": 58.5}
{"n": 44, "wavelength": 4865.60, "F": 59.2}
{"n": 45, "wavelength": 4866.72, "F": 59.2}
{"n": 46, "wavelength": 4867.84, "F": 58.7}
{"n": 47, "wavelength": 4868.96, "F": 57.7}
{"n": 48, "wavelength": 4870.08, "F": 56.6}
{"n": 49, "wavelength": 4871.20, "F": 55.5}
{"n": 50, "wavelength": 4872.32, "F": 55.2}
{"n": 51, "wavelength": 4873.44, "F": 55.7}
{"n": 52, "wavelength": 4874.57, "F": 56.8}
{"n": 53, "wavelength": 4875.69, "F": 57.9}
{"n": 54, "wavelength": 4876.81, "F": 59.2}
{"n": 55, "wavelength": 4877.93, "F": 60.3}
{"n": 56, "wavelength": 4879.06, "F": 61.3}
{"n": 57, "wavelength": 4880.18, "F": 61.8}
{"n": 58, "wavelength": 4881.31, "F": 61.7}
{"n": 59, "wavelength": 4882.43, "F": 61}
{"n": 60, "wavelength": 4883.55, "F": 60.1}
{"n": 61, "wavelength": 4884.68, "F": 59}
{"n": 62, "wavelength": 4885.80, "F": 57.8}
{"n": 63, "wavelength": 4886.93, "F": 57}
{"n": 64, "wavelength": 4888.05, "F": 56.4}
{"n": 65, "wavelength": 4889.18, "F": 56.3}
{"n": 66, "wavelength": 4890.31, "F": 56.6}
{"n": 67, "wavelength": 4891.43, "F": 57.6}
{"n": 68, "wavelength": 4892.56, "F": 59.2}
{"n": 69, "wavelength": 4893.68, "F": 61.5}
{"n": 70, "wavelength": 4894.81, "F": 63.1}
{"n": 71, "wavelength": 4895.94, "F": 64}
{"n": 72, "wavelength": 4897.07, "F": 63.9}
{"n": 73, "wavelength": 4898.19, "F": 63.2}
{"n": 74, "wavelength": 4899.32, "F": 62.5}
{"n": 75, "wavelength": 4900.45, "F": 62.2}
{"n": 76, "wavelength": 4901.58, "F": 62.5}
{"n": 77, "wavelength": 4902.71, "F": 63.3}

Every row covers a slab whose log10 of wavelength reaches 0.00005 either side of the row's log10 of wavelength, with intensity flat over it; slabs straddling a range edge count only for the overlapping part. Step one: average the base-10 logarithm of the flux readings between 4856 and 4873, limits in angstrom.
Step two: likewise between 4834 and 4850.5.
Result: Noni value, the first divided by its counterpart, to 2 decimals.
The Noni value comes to 0.98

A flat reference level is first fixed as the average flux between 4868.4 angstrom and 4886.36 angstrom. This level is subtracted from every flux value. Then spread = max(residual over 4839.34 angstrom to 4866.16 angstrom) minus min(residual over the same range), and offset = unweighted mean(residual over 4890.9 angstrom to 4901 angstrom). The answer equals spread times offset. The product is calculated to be 42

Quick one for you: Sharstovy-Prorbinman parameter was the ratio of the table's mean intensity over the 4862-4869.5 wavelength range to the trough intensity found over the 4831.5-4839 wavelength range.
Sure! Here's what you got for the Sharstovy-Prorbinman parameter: 0.98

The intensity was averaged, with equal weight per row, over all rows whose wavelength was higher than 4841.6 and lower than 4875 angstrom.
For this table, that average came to 60.9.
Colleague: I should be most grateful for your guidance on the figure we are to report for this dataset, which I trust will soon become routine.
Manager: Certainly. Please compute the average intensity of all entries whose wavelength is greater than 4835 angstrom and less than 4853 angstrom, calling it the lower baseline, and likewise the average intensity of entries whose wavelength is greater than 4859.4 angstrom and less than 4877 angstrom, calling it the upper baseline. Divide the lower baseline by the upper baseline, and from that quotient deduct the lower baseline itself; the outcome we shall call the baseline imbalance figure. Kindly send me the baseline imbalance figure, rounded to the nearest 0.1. -62.0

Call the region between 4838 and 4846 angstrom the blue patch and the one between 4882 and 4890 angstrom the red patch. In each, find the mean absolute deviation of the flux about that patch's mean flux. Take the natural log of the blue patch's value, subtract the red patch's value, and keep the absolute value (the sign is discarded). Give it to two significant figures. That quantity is 1.1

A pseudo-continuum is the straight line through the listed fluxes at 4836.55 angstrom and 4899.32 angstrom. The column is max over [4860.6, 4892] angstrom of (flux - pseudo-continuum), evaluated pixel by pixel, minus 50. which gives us -50.1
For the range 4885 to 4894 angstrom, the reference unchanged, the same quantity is -50.8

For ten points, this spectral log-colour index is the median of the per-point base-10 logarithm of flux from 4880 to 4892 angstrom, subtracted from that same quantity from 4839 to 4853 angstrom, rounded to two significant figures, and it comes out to 0.050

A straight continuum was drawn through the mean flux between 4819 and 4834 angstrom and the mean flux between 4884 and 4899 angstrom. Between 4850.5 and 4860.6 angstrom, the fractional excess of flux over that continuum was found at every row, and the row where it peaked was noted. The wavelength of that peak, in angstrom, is 4851.05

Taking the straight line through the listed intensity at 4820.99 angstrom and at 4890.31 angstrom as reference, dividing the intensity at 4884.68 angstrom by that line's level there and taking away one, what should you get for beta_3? 0.039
